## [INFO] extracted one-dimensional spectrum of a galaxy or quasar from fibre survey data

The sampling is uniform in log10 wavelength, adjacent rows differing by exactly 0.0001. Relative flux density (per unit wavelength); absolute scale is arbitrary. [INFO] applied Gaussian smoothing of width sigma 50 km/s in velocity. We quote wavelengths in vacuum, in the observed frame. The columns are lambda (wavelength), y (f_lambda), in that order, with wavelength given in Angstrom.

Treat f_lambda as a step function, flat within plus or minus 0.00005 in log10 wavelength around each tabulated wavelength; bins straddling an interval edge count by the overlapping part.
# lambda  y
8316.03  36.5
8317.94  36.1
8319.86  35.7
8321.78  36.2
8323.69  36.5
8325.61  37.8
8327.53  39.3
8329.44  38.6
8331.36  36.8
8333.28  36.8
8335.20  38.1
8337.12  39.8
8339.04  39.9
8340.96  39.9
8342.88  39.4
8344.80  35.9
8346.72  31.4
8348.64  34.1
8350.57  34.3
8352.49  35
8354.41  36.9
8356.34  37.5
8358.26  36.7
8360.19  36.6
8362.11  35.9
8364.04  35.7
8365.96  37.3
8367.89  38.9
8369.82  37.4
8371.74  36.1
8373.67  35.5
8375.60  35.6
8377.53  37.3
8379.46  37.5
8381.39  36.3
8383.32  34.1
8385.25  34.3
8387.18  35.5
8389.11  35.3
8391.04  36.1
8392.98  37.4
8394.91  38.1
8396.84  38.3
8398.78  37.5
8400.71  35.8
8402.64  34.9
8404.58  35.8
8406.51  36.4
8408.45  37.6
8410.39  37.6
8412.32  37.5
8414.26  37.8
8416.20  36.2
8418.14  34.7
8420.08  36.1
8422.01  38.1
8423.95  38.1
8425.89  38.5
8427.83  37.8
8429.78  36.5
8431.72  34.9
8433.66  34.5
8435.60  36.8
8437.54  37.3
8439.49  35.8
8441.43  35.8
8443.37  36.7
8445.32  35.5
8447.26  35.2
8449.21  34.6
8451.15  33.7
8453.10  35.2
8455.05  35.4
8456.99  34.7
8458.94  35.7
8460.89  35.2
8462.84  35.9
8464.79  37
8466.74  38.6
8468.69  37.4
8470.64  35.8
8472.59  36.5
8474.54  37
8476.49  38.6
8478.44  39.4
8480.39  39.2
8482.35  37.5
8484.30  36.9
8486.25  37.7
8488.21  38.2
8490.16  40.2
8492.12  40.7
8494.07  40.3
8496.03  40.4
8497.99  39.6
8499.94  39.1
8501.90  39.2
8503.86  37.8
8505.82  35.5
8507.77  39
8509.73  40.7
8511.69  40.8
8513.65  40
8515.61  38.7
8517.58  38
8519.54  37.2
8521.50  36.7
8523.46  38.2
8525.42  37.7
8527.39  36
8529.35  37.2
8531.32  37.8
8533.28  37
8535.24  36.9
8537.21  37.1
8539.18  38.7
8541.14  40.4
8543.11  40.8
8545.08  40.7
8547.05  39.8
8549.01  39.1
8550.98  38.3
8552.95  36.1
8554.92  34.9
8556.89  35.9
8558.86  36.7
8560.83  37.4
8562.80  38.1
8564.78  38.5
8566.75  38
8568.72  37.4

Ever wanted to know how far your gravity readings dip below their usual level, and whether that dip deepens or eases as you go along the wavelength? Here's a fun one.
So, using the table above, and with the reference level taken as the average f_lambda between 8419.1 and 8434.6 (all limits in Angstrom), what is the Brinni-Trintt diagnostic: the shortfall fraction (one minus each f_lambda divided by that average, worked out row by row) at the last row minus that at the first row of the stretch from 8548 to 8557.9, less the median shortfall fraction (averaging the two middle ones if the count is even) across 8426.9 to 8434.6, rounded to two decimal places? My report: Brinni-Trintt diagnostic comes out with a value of 0.06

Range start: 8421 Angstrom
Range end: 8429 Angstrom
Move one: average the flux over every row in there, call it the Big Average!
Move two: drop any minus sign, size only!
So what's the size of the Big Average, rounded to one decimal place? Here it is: 38.1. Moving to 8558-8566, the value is 37.7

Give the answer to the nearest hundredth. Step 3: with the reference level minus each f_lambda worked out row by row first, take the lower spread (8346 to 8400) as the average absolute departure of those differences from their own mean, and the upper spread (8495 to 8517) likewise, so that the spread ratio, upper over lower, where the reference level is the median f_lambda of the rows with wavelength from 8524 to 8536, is 0.84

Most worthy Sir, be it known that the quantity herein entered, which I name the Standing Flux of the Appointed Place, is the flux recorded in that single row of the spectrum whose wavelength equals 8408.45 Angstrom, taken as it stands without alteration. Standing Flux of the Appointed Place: 37.6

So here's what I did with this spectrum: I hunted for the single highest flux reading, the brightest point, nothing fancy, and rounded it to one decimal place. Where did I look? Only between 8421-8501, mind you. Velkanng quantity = 40.7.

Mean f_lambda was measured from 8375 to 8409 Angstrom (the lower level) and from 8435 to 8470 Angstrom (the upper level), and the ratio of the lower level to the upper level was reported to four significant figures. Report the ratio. 1.011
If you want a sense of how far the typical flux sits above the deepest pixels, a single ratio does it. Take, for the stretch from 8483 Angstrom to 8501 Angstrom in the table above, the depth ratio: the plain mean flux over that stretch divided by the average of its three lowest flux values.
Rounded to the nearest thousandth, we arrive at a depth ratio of 1.043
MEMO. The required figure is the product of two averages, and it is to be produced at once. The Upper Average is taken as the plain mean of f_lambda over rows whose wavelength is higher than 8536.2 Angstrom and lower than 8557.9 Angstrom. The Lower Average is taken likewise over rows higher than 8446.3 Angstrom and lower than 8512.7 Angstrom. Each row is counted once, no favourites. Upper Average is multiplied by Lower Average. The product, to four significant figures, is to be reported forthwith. 1442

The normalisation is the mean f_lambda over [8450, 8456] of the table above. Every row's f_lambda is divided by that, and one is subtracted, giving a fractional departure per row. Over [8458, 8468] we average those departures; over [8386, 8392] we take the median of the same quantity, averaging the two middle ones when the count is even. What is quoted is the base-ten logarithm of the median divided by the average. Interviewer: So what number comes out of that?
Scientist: -0.37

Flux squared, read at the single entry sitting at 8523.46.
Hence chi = 1459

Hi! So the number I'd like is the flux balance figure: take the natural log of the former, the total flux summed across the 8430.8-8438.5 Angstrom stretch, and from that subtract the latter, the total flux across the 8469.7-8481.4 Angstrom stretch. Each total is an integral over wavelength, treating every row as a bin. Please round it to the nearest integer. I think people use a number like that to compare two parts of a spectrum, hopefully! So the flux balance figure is -436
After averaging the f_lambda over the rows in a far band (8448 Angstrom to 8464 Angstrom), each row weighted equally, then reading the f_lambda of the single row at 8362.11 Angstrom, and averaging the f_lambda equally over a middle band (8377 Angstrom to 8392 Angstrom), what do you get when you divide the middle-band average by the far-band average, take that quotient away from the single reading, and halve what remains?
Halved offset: 17.4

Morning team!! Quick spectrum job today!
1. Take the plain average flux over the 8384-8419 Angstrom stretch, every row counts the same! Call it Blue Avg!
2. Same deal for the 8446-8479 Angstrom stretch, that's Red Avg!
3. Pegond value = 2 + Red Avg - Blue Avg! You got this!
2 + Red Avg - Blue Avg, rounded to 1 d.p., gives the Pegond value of 1.7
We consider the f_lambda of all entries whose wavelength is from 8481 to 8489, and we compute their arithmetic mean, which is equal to 37.6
